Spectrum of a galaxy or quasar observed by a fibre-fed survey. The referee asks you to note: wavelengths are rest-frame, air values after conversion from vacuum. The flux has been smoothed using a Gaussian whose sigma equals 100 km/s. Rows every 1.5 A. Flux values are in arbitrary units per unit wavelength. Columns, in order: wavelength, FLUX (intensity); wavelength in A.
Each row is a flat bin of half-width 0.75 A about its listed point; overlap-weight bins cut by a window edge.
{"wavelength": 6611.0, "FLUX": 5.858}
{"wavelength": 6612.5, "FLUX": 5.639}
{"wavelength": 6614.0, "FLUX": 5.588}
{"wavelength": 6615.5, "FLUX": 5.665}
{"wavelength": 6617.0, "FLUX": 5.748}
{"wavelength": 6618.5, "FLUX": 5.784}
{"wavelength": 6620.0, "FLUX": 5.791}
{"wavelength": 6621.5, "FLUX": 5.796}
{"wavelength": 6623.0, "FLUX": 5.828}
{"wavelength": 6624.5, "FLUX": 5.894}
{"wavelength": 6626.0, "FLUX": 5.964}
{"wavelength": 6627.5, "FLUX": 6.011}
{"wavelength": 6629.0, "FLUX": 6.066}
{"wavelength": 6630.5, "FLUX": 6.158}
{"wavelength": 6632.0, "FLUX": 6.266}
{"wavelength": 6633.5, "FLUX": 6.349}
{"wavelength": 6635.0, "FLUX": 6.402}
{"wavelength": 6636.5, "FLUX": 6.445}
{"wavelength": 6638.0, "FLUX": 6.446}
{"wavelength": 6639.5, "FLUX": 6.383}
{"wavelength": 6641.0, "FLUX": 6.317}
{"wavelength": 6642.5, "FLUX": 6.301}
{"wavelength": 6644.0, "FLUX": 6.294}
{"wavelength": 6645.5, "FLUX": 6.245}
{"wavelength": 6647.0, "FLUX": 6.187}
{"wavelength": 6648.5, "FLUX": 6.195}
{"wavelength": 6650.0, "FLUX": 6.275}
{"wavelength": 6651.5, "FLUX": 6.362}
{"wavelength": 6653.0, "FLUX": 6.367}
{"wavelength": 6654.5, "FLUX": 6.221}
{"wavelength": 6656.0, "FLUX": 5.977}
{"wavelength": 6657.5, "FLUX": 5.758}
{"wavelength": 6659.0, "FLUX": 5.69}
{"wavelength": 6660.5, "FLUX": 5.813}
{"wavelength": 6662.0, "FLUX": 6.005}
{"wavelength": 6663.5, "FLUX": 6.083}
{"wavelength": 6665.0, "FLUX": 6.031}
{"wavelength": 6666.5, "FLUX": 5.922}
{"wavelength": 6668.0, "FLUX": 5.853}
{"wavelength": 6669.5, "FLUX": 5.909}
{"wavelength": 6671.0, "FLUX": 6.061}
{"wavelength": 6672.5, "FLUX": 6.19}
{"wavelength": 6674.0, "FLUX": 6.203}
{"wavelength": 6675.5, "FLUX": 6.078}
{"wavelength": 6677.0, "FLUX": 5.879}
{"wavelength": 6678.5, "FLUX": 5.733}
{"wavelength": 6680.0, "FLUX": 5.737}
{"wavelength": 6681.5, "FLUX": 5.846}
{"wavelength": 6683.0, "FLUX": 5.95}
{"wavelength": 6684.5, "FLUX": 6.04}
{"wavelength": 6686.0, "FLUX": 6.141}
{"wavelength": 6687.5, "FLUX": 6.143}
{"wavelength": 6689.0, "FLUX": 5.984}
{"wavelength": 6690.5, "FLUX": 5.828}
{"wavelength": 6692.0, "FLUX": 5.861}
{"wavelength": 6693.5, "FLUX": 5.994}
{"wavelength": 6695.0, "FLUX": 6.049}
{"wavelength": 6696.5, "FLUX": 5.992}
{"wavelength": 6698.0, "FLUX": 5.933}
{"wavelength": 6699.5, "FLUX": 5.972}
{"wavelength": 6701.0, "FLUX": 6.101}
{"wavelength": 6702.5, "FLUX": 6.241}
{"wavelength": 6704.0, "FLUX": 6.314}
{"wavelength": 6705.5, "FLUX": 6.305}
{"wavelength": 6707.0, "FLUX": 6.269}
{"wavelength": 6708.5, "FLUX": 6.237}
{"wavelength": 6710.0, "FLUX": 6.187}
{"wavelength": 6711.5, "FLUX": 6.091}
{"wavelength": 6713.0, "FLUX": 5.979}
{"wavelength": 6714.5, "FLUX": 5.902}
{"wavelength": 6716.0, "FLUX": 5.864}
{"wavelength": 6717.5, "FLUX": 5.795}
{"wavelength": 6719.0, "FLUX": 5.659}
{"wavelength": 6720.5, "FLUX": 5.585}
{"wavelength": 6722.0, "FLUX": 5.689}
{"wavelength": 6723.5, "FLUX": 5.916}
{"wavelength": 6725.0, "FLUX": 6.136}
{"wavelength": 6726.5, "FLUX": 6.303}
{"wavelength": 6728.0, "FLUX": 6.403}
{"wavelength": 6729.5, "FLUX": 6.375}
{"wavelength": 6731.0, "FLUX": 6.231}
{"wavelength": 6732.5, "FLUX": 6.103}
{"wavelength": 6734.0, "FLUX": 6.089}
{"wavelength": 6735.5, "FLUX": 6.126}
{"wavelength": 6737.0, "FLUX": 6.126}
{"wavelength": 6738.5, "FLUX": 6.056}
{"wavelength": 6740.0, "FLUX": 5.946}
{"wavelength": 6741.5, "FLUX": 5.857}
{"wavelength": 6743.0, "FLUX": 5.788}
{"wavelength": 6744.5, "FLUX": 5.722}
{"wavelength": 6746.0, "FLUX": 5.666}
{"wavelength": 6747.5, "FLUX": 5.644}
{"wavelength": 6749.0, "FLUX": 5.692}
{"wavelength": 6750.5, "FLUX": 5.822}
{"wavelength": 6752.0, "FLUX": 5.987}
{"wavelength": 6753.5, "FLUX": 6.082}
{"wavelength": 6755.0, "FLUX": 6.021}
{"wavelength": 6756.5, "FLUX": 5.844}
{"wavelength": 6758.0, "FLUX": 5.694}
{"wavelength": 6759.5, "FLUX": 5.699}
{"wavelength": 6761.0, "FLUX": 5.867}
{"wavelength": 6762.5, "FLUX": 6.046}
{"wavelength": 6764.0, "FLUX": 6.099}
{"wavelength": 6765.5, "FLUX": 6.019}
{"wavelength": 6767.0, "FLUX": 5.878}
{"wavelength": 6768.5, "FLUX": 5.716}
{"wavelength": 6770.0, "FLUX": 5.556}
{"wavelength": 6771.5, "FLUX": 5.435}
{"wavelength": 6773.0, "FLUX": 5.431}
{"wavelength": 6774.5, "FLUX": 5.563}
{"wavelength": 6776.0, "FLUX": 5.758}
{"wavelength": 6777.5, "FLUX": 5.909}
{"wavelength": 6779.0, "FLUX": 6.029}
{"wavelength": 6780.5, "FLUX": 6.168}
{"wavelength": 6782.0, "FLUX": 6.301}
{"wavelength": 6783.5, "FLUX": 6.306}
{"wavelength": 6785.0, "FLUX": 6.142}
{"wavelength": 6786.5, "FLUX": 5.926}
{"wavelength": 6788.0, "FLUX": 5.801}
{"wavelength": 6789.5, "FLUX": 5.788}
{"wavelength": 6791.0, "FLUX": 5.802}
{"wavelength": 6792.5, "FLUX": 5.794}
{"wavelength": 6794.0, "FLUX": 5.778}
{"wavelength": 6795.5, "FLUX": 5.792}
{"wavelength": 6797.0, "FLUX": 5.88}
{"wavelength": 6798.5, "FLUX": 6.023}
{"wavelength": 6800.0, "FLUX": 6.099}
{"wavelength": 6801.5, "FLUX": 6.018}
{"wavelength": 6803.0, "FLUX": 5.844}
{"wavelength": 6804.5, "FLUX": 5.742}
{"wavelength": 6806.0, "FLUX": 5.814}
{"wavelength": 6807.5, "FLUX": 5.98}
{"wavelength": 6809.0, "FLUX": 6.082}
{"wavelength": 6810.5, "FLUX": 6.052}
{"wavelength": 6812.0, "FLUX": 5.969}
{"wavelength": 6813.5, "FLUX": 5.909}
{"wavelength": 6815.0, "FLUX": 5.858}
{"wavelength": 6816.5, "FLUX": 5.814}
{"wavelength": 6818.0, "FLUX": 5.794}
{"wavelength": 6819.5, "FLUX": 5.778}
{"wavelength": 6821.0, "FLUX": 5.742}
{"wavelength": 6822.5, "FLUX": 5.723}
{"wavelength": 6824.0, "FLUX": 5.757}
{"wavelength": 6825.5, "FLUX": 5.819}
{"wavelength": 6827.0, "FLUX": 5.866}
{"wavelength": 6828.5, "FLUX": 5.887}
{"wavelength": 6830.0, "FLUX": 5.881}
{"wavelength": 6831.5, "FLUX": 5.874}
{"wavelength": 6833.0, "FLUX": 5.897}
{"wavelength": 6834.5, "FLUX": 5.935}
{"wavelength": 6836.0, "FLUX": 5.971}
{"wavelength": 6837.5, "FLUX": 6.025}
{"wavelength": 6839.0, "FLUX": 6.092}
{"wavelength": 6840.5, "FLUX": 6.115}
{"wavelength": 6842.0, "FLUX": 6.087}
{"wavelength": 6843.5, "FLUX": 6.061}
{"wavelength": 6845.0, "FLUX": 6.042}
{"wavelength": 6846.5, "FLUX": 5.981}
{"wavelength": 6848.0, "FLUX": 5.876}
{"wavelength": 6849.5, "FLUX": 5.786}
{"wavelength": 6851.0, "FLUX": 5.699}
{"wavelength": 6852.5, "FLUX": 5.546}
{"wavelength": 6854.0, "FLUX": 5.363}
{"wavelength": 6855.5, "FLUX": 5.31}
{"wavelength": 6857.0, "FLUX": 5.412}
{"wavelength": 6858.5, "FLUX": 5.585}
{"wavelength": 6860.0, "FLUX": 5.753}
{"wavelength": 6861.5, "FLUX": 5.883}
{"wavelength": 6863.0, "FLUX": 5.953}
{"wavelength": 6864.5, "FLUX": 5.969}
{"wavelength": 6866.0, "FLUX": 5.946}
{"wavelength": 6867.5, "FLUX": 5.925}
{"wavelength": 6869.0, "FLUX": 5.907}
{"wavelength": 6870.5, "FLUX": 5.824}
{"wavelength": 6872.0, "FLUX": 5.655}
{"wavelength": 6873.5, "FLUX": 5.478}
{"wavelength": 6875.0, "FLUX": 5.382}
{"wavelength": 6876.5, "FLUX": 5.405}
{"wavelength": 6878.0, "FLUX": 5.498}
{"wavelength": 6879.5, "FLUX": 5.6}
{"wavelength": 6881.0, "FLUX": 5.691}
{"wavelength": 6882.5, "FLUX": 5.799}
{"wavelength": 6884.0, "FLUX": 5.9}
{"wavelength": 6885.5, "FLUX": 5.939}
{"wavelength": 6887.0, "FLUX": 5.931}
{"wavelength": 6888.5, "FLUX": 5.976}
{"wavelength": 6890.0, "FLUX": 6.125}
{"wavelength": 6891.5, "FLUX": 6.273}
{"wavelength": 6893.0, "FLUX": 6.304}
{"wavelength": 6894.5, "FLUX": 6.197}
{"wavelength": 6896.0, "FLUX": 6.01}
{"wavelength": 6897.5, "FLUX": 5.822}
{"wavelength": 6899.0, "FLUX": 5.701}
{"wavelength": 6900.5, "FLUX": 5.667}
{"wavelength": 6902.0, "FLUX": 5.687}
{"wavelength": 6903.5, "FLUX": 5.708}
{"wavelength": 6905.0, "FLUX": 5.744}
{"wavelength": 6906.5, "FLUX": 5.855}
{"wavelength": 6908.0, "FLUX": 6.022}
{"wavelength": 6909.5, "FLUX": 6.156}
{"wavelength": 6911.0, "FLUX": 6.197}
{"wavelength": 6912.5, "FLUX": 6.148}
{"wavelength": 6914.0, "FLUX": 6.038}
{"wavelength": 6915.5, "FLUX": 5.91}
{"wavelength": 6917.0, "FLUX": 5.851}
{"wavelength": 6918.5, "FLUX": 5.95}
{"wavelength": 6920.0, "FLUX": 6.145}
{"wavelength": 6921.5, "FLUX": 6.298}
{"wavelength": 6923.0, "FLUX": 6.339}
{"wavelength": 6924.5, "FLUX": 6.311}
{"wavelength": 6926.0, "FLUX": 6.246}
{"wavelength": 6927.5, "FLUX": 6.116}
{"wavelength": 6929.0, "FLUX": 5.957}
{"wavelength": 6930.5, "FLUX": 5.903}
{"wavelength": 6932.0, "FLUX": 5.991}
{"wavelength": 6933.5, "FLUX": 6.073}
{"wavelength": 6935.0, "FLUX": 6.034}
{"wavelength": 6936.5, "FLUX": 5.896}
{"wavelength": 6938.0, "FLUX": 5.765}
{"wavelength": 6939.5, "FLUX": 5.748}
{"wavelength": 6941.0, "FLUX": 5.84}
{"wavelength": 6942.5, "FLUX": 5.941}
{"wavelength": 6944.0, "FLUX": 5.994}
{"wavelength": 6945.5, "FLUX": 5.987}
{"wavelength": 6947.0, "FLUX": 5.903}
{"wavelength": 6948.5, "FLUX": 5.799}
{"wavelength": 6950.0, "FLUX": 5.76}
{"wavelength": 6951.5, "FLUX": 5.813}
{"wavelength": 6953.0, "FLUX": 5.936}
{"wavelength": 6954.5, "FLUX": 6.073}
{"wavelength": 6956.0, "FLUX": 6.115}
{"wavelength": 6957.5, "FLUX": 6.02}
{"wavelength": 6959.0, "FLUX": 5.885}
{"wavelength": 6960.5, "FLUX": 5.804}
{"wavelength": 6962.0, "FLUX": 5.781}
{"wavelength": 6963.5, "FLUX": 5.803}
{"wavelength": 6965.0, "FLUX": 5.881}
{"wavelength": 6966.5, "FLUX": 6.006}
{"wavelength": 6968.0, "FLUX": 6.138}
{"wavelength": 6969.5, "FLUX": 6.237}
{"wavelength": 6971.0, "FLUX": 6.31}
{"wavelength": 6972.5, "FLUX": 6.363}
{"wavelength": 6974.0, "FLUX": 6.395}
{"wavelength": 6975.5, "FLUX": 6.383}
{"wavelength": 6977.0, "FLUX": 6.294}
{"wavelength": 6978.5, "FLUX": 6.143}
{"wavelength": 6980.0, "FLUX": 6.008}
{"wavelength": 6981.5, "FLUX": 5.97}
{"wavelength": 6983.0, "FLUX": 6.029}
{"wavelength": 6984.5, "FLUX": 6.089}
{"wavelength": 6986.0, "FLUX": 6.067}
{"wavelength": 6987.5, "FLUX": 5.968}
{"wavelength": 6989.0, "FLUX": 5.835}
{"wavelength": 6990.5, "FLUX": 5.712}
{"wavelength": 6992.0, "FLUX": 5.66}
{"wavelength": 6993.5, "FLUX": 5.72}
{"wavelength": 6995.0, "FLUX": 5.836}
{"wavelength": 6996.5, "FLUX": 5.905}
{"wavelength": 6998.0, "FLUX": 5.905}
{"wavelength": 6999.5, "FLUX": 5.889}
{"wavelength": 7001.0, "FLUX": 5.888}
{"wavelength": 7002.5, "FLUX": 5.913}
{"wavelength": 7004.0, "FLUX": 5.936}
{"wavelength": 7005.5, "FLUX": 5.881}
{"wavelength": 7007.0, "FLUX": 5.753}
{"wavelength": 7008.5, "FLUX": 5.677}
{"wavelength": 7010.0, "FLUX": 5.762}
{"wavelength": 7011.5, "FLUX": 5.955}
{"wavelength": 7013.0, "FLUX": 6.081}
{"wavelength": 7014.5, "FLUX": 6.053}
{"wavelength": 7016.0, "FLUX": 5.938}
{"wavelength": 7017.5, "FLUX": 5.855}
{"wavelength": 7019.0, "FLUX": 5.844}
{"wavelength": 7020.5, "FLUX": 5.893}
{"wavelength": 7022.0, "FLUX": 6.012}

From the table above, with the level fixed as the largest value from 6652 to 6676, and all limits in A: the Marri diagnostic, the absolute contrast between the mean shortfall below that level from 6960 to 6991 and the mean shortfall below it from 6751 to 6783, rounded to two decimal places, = 0.20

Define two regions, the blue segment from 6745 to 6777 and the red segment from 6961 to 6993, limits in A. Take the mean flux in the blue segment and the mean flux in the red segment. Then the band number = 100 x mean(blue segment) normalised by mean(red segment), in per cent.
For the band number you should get 96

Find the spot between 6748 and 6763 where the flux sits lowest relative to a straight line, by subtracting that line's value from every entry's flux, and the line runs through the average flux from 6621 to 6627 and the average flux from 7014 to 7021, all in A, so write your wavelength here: 6749.0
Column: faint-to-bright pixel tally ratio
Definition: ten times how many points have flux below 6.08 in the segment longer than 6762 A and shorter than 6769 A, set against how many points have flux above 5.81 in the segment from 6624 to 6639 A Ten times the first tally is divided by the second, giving 4.0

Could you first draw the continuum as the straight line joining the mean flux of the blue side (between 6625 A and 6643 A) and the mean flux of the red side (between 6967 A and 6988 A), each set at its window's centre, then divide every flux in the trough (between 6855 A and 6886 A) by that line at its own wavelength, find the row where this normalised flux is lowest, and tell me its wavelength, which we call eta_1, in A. 6855.5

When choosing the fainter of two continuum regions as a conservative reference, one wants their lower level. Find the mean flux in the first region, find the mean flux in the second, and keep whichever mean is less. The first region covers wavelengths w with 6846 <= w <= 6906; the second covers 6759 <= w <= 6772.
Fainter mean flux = 5.78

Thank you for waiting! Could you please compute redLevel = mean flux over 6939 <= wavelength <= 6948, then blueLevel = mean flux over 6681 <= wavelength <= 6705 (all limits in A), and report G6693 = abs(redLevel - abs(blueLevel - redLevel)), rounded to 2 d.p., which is 5.78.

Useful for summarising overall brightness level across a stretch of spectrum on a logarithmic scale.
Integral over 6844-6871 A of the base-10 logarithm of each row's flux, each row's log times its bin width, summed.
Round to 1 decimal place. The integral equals 20.5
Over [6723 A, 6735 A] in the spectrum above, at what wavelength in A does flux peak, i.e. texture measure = 6728.0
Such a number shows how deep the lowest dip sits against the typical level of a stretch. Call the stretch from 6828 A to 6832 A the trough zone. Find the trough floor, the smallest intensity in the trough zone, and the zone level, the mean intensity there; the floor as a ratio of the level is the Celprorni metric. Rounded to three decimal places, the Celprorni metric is 0.999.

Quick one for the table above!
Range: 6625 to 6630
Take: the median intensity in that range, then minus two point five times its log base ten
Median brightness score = -1.947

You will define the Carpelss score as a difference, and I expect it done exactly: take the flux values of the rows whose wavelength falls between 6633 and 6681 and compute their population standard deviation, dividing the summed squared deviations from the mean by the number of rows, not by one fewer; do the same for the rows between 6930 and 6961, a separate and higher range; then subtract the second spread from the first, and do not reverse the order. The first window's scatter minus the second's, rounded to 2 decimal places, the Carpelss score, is 0.12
